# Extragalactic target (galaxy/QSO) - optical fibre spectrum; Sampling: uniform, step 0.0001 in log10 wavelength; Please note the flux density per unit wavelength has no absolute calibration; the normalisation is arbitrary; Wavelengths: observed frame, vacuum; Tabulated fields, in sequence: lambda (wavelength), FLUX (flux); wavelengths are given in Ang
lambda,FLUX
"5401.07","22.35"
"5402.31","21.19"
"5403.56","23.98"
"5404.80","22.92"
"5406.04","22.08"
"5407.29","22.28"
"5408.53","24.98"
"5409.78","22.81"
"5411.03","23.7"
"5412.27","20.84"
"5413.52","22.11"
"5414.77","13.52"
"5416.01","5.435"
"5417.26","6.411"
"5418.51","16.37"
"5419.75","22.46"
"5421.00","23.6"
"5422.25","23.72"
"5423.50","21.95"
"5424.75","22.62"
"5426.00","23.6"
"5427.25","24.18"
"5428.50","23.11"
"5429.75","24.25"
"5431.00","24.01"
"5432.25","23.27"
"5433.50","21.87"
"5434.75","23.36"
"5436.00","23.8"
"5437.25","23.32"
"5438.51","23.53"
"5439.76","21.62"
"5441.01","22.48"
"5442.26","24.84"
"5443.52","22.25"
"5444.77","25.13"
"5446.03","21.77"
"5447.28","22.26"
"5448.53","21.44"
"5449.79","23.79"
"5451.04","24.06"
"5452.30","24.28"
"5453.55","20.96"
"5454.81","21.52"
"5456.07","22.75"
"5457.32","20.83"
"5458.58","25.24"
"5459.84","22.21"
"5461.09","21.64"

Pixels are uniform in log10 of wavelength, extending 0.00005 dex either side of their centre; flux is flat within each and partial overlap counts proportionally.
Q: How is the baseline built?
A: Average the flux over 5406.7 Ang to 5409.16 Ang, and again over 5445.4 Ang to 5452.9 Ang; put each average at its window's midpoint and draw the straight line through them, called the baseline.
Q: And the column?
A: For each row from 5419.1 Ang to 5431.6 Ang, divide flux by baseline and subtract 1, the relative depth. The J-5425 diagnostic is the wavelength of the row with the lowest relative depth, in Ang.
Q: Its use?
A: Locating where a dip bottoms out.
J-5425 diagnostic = 5423.50 Ang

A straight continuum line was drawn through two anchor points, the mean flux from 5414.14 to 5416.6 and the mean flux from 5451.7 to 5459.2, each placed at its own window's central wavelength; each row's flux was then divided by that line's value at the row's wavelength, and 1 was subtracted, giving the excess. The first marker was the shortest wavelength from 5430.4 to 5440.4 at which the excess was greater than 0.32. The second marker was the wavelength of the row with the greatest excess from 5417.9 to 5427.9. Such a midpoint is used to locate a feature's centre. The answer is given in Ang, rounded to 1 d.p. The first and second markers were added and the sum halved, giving 5426.0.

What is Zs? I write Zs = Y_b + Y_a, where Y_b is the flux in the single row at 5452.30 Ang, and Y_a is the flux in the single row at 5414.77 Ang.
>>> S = 37.8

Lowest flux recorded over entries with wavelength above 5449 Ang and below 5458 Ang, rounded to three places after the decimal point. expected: 20.830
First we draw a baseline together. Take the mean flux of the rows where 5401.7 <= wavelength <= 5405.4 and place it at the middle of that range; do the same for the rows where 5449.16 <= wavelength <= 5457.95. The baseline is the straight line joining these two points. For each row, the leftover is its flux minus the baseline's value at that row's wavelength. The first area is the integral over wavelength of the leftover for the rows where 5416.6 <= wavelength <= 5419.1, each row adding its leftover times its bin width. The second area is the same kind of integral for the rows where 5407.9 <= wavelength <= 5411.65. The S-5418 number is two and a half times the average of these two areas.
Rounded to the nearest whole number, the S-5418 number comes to -30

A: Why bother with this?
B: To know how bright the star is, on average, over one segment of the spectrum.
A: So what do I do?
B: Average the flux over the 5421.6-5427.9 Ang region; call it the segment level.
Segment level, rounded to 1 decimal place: 23.2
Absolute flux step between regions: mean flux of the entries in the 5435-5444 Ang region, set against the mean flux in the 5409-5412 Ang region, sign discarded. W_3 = 0.1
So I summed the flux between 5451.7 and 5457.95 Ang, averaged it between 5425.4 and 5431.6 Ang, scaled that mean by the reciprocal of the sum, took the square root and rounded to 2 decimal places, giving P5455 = 0.46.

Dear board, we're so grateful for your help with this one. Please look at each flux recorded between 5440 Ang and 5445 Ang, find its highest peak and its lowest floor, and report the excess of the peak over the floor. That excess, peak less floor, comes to 2.9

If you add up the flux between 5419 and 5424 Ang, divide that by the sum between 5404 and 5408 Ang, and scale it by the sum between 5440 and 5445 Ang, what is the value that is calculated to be 129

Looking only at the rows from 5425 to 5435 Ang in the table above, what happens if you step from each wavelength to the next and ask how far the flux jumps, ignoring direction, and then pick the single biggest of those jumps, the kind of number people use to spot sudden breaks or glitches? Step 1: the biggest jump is 1.5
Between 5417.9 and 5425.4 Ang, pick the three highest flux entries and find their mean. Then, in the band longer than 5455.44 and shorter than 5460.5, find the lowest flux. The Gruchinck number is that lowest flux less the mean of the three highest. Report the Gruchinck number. -2.5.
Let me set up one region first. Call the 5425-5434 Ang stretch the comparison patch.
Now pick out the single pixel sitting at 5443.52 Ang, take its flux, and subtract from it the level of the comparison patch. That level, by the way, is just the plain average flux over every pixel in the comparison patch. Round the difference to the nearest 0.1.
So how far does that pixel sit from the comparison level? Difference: -1.2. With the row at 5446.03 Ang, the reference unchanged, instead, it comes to -1.7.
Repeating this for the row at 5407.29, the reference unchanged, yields -1.2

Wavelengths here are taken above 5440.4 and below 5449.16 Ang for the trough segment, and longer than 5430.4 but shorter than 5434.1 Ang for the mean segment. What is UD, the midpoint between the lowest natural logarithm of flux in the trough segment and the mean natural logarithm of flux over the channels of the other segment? 3.10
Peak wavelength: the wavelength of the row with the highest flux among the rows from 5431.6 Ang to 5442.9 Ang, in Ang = 5442.26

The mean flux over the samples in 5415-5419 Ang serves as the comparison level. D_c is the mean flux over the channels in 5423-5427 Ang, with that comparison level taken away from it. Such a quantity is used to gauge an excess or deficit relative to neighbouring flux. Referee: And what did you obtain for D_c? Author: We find 13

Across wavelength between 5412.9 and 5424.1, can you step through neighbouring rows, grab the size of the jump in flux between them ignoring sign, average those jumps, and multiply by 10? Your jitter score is 46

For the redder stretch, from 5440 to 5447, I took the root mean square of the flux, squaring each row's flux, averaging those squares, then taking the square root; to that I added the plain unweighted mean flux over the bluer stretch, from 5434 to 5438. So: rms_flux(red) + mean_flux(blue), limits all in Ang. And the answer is 46.8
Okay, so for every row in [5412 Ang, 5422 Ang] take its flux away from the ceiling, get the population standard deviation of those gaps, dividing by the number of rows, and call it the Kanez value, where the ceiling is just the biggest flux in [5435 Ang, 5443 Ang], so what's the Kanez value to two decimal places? 6.79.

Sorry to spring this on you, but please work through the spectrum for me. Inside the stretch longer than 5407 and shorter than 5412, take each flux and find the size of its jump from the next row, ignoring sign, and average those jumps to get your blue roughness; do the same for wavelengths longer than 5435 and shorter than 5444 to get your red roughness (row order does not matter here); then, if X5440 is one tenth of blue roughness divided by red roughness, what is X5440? 0.137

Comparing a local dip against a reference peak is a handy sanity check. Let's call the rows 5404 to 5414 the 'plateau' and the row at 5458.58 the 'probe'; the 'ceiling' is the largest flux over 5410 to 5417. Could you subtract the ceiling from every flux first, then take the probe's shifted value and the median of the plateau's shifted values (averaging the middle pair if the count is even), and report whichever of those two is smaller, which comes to -1.2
